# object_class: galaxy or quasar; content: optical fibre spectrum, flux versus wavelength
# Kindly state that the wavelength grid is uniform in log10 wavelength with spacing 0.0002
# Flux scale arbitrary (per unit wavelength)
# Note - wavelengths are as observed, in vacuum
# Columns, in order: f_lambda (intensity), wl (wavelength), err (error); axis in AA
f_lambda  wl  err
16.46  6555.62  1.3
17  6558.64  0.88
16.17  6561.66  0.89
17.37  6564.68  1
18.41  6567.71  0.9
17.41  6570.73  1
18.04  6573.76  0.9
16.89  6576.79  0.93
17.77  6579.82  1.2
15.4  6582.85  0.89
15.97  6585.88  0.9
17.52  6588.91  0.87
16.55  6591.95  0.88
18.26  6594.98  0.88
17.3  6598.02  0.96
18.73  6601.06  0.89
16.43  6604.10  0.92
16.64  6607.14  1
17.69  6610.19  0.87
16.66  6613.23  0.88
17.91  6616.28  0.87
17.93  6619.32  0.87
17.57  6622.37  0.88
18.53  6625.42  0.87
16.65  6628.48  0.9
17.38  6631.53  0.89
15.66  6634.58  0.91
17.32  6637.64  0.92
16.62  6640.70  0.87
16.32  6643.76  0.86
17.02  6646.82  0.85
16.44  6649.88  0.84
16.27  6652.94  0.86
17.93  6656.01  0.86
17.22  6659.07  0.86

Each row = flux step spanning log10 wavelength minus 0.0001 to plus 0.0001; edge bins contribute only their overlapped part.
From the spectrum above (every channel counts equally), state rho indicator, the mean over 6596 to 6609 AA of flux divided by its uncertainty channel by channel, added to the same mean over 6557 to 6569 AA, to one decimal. 37.2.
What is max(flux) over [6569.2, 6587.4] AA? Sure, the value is 18.04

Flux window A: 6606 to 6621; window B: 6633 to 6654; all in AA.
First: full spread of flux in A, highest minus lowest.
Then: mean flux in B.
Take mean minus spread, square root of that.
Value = 3.90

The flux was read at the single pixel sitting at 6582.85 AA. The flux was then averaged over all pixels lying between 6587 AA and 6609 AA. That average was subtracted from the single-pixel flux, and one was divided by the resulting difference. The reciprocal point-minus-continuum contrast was -0.5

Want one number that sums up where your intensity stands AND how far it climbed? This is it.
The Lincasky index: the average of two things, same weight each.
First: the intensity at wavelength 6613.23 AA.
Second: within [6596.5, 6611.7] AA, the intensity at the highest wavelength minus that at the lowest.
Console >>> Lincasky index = 8.5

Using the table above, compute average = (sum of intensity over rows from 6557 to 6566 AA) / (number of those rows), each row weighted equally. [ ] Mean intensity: 16.8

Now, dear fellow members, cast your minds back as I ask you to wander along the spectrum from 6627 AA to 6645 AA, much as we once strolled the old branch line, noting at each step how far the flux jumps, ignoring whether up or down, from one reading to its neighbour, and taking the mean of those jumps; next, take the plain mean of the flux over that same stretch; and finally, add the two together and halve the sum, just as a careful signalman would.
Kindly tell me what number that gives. 8.84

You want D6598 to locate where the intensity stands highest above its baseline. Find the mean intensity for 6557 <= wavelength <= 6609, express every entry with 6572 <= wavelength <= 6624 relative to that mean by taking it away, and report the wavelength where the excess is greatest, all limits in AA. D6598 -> 6601.06 AA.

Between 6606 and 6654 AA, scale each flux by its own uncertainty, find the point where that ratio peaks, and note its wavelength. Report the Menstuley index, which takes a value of 6625.42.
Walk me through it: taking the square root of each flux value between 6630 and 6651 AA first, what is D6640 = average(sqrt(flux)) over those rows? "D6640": 4.084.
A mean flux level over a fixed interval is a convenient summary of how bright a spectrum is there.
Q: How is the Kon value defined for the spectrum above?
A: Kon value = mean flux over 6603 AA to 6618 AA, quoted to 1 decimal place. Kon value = 17.1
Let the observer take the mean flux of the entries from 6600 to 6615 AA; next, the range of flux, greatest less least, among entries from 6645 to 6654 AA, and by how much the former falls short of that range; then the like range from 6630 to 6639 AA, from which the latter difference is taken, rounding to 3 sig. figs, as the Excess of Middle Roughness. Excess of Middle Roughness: 18.2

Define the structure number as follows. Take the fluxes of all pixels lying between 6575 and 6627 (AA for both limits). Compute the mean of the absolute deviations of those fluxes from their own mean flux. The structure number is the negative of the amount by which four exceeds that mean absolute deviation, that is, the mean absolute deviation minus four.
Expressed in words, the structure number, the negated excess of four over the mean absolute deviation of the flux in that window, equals -3.25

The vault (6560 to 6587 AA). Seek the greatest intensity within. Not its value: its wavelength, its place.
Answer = 6567.71 AA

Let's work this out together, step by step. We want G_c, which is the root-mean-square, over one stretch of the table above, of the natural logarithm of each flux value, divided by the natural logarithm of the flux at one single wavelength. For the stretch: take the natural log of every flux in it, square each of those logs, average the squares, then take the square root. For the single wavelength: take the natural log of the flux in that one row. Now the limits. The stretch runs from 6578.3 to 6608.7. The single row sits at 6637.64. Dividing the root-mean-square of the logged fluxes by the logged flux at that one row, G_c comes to 0.99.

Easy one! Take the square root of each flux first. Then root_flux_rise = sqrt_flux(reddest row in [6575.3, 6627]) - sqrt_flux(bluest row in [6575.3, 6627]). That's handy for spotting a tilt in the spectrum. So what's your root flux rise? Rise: 0.19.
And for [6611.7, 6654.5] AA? -0.05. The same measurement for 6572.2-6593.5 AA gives -0.18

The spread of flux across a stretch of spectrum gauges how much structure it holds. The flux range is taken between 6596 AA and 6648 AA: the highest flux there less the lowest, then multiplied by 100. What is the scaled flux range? 307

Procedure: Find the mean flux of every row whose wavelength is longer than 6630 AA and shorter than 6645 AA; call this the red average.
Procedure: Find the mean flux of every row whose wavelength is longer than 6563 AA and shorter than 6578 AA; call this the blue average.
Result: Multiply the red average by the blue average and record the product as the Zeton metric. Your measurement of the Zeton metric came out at 294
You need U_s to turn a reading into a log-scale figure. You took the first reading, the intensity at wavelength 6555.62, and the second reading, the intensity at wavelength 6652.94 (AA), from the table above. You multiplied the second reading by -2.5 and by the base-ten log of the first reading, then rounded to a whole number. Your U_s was -49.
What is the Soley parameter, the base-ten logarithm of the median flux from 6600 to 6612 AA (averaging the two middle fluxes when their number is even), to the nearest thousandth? 1.235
